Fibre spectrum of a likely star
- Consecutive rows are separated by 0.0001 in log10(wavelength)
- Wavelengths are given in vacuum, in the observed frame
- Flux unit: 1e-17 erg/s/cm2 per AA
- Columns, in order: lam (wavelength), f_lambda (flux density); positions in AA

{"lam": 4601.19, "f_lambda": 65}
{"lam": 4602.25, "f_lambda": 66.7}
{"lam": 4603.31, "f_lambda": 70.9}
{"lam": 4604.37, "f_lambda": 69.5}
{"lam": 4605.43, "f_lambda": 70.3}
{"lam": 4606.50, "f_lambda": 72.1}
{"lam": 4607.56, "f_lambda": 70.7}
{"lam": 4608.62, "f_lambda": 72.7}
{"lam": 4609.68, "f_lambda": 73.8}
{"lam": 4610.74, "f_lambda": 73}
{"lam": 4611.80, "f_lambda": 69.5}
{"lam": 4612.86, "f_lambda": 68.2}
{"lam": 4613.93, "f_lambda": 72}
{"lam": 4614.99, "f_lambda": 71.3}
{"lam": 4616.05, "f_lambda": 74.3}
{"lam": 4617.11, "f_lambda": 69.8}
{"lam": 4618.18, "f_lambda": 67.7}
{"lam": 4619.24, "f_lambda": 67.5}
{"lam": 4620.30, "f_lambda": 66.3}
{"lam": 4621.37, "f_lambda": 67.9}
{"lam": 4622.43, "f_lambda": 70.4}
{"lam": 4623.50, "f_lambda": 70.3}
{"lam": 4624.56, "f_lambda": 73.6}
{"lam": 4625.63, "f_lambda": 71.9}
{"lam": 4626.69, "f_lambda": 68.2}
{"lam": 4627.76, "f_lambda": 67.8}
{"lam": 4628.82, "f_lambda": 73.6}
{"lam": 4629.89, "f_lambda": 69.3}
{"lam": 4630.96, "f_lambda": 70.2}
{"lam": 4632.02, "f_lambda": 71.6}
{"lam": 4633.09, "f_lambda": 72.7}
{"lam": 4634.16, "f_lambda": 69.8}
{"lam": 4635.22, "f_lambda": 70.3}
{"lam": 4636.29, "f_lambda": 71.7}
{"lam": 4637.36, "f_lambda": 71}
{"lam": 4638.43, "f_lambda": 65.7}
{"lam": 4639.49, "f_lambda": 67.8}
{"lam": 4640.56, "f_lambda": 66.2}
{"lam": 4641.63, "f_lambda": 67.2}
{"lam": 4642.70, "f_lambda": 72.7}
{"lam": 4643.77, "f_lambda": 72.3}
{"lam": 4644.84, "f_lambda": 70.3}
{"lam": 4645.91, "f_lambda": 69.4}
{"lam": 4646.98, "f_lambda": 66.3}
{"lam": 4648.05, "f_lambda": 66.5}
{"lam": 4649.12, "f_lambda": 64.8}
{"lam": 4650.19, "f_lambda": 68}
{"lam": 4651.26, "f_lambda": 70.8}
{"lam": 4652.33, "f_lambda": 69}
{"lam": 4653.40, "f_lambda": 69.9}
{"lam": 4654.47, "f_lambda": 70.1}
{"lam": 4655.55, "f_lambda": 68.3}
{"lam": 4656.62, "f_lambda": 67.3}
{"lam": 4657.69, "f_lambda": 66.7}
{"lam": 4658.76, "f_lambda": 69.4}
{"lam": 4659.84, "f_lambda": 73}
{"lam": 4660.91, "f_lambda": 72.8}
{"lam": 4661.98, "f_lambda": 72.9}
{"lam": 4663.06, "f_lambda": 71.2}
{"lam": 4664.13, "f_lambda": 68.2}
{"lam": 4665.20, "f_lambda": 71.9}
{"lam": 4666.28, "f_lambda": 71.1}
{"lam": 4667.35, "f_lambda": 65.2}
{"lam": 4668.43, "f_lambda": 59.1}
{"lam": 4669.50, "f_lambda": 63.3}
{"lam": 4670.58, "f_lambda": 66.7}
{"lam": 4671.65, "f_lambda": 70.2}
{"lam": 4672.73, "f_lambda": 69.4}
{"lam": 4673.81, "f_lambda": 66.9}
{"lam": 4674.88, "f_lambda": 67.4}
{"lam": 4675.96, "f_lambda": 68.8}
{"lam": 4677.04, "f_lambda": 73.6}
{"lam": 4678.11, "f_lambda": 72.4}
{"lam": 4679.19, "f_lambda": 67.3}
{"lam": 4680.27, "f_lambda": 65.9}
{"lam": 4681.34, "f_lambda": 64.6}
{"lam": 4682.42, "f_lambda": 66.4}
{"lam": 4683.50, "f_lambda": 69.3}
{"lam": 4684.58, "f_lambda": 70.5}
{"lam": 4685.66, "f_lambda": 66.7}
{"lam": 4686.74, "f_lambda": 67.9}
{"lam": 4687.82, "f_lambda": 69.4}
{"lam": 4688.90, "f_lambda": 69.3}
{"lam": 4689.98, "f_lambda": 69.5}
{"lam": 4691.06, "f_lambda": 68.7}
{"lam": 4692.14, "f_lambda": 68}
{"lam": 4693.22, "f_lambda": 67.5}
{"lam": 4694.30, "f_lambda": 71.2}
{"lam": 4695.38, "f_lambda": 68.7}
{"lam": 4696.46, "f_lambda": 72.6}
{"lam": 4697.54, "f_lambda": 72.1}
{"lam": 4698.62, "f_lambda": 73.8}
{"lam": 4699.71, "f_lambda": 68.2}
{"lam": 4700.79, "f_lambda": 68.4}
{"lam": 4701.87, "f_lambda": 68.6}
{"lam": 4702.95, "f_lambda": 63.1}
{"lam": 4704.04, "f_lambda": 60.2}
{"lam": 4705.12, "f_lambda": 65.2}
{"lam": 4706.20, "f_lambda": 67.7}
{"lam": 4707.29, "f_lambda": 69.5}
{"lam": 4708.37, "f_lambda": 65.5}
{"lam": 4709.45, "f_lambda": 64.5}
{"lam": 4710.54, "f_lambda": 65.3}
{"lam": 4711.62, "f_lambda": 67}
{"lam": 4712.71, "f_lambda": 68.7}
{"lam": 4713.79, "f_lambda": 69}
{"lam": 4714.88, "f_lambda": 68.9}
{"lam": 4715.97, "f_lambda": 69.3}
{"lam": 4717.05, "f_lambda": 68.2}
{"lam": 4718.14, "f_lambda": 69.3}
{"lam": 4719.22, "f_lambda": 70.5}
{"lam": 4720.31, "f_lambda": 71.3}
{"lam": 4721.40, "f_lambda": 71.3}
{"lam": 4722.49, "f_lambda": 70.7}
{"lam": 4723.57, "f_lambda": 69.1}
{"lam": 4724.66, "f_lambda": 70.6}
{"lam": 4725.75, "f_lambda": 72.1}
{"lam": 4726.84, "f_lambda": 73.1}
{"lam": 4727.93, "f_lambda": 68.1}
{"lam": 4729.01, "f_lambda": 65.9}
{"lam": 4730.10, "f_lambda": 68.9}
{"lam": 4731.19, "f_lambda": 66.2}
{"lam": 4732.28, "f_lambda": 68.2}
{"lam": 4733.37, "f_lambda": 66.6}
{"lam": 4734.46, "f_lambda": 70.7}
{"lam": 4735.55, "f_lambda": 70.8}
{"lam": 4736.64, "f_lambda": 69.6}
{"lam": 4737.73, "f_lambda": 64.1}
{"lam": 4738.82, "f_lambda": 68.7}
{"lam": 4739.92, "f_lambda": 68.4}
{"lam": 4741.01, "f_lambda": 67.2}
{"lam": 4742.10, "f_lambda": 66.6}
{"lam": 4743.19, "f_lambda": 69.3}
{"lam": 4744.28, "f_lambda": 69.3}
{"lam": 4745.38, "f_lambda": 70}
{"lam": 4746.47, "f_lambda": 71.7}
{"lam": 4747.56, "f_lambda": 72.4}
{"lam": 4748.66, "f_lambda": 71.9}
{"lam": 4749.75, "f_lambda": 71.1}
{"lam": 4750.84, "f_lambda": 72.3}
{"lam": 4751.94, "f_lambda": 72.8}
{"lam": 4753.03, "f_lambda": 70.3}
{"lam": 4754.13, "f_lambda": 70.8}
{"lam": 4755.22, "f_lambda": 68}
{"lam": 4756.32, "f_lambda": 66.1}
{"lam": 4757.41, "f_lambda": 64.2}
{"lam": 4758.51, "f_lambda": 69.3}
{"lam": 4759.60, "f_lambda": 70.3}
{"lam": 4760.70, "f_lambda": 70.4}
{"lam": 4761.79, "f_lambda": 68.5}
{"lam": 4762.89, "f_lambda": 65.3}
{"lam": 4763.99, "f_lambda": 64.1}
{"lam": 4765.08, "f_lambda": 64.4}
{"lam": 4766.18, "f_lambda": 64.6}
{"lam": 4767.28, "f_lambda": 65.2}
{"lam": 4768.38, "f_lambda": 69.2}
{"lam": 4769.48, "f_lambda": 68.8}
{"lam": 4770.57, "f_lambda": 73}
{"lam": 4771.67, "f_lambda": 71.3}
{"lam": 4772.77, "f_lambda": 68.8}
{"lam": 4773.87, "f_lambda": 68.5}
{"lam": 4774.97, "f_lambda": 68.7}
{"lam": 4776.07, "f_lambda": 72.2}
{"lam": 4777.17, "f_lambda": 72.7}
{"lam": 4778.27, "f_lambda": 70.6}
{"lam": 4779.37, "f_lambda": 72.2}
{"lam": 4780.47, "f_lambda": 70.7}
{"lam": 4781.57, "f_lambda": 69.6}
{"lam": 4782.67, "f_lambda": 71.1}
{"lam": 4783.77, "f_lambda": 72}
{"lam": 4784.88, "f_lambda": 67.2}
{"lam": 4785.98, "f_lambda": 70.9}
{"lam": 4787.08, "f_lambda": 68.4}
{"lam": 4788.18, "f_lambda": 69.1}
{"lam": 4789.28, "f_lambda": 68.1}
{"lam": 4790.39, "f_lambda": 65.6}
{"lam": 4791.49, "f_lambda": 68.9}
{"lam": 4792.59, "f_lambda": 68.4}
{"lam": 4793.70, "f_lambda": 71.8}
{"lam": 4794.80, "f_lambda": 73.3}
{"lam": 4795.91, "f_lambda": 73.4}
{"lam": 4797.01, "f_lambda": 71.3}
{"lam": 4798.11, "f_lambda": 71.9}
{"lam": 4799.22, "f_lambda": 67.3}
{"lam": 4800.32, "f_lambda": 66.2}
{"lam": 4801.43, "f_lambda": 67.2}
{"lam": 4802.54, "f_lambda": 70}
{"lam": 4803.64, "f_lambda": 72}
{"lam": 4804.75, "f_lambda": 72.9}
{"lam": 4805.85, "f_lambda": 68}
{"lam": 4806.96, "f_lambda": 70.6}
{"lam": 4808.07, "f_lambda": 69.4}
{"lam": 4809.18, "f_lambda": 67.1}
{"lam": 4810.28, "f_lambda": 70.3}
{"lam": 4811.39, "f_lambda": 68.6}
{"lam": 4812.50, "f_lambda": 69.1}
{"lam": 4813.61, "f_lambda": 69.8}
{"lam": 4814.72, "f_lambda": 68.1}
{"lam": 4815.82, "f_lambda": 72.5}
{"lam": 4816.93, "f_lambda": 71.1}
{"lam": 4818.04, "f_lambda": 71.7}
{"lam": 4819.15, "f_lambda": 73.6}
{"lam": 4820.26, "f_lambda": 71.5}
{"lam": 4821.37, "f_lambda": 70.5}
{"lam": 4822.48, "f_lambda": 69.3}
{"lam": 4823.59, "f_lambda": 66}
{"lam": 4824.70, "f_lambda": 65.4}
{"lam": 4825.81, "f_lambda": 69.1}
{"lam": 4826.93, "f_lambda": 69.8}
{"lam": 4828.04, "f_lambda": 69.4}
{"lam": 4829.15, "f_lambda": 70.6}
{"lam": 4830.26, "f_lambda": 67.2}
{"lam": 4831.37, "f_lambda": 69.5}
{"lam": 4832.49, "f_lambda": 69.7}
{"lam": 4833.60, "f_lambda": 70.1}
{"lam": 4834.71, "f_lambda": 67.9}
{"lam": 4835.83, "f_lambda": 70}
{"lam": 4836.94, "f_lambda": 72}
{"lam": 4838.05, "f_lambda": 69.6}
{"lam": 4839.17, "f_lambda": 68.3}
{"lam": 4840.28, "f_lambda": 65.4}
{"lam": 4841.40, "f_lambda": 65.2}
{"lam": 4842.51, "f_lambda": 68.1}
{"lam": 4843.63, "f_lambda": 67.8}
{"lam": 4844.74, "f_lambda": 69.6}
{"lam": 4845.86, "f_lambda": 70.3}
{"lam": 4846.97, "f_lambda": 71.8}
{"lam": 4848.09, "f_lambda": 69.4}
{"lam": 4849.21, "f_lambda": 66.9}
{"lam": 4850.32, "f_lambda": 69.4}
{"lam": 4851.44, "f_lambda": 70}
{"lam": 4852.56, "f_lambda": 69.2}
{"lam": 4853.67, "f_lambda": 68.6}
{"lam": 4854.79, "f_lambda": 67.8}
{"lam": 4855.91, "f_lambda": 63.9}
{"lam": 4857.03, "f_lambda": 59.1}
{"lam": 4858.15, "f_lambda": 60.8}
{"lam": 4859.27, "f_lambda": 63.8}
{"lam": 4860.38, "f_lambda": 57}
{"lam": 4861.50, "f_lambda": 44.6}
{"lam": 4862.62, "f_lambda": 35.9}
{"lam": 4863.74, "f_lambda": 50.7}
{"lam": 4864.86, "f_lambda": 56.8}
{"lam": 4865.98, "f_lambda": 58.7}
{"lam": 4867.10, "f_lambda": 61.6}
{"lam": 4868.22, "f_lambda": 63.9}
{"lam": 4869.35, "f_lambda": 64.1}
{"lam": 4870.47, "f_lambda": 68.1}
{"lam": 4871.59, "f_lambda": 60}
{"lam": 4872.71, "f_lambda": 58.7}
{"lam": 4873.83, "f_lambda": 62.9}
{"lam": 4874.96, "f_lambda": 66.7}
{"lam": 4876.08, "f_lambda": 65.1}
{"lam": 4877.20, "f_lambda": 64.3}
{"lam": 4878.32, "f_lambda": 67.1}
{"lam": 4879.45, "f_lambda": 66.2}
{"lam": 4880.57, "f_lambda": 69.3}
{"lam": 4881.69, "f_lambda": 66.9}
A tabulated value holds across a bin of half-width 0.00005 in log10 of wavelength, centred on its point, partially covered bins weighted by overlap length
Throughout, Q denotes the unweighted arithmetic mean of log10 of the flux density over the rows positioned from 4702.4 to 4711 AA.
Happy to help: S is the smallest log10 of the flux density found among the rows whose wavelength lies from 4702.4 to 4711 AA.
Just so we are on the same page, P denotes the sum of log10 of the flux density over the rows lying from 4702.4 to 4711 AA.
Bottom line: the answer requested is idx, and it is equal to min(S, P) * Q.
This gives 3.227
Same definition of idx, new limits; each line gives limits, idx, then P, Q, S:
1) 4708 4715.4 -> 3.304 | 13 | 1.83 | 1.81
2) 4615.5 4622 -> 3.348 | 11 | 1.84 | 1.82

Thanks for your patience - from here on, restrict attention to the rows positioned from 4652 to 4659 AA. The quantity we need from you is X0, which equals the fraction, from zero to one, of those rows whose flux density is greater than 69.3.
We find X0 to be 0.4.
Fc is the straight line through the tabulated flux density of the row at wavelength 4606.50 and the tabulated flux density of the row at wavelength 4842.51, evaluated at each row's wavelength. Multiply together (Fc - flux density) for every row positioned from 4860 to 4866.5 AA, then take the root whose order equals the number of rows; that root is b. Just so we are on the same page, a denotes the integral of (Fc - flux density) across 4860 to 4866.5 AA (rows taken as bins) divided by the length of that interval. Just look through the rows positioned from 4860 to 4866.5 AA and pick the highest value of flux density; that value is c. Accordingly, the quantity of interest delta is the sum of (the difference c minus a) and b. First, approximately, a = 17.4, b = 15.4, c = 58.7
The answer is 57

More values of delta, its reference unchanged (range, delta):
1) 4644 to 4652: 70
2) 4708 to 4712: 67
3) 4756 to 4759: 68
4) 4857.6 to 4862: 62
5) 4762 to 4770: 68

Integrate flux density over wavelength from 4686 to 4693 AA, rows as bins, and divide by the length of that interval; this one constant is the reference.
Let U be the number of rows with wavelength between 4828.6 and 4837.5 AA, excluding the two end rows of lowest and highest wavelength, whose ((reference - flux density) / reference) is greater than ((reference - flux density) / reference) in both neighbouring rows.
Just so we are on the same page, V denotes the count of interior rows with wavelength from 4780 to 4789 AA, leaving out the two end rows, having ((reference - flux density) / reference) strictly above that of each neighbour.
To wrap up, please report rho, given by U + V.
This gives 5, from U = 2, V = 3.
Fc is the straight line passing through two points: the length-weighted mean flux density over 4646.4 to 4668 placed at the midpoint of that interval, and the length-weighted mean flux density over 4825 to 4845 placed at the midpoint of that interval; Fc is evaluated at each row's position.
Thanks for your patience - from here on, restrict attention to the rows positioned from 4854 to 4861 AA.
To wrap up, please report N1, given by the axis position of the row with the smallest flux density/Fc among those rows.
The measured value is 4860.38 AA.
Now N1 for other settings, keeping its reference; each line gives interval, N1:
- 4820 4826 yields 4824.70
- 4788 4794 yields 4790.39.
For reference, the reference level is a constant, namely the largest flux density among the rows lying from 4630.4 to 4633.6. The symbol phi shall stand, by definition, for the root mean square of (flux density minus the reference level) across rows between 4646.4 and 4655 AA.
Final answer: 4.9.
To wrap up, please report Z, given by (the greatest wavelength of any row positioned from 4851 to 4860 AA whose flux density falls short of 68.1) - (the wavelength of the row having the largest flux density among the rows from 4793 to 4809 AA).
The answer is 63.4 AA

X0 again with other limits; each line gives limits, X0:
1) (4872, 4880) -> 0.0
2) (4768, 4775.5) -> 0.3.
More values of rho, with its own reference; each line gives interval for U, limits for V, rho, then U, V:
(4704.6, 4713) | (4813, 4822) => 3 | 1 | 2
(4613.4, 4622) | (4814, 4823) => 3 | 2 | 1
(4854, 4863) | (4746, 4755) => 3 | 1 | 2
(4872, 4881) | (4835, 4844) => 3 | 2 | 1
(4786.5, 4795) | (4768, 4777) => 4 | 2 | 2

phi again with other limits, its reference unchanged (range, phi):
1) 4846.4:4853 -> 3.6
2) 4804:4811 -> 3.5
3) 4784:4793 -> 4.6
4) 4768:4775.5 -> 3.3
